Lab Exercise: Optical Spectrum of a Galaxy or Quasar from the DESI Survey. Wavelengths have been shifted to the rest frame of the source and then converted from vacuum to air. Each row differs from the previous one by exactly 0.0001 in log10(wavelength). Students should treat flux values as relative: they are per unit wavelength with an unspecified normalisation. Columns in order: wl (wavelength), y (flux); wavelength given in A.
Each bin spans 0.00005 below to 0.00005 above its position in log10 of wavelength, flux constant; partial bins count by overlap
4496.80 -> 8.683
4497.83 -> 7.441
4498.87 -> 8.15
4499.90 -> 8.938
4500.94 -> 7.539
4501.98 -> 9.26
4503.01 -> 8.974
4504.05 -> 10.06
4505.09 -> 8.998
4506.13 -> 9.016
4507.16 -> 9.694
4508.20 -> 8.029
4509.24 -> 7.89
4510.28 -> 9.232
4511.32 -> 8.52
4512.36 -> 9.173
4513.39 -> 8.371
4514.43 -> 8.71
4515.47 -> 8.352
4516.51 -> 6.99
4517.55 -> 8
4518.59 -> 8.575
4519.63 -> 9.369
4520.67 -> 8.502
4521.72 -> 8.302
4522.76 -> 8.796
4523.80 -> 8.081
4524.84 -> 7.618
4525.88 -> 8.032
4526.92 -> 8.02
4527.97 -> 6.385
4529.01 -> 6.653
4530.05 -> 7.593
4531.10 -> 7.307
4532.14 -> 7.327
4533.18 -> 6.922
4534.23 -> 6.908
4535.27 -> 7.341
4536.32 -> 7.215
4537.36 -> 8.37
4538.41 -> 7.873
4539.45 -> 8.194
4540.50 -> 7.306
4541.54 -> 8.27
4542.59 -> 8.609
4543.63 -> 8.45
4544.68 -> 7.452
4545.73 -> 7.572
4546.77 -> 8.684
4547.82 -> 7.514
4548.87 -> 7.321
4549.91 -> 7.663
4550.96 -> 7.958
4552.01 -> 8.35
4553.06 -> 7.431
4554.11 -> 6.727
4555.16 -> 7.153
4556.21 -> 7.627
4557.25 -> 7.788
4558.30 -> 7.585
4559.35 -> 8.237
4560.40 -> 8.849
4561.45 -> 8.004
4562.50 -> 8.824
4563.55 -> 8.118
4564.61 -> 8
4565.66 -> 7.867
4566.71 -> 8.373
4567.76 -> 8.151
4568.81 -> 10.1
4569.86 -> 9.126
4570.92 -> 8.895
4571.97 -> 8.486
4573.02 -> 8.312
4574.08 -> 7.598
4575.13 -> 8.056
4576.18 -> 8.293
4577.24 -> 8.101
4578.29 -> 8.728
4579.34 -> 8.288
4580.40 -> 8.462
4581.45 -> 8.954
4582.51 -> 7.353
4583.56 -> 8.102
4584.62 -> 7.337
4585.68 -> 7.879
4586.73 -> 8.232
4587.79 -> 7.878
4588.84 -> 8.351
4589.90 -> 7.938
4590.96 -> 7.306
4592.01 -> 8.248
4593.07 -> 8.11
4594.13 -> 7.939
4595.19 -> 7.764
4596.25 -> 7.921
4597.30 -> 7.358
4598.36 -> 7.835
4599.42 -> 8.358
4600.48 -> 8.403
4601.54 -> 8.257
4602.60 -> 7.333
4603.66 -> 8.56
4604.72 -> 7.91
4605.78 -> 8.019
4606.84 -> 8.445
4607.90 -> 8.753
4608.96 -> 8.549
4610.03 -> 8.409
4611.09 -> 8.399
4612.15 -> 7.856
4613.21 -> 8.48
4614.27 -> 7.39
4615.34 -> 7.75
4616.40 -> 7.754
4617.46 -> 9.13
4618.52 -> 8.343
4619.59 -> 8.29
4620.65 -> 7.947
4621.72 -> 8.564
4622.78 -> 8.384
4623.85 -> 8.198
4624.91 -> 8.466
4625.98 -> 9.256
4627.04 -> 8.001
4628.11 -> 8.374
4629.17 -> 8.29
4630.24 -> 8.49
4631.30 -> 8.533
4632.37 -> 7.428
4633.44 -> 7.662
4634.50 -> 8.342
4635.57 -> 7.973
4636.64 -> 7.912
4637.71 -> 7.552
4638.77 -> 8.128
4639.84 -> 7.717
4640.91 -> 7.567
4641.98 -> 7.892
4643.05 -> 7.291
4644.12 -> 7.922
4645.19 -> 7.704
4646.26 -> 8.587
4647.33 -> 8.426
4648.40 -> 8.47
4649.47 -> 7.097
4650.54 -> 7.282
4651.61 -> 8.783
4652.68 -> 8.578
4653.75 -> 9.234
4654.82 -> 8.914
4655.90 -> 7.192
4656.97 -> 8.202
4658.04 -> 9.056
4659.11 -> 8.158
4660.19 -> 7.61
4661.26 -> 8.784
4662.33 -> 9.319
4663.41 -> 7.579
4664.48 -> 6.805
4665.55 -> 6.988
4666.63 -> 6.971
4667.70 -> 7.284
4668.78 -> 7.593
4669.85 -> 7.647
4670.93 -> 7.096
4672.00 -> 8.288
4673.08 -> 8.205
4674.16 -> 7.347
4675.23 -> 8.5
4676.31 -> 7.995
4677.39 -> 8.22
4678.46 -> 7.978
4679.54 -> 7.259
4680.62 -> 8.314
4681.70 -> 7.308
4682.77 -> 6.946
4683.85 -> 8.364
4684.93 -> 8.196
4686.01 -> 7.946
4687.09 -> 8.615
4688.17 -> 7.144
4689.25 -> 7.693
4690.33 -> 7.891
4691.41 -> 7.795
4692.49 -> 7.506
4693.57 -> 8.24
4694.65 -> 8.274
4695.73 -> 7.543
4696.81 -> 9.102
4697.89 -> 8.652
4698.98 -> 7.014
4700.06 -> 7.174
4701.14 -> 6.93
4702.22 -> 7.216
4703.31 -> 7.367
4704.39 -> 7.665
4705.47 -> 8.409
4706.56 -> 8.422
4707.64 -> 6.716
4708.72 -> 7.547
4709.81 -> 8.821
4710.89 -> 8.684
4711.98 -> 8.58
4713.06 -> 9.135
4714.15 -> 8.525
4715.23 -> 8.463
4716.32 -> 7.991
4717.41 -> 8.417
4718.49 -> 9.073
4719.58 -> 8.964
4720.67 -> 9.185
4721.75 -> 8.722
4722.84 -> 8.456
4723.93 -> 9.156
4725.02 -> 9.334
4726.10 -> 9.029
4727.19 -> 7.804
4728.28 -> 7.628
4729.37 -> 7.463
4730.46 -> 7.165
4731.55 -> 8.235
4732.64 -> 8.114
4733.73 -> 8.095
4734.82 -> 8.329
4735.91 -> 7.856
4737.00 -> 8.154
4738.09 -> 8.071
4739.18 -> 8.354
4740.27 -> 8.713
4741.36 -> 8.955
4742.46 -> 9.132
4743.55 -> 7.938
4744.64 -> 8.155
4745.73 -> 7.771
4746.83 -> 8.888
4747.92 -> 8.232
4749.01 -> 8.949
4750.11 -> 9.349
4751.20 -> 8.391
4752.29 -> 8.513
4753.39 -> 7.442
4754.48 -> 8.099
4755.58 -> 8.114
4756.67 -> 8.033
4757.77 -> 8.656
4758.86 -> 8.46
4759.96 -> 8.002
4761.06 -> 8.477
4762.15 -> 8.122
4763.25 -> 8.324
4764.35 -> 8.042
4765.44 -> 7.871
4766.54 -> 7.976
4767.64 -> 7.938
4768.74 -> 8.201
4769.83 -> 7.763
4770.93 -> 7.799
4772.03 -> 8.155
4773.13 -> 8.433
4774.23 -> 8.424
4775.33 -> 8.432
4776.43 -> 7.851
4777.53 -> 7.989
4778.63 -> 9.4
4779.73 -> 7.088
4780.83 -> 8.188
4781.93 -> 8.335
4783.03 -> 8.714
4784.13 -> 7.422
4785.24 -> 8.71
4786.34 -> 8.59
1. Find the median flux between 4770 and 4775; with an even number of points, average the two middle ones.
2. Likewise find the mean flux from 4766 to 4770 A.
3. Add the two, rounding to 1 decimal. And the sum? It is 16.3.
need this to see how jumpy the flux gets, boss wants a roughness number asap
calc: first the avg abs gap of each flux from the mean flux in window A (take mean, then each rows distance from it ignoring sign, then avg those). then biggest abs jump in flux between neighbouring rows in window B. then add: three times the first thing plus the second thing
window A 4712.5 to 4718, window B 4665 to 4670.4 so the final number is 1.09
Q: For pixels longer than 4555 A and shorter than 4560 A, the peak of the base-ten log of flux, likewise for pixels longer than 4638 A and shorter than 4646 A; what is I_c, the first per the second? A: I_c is 1.01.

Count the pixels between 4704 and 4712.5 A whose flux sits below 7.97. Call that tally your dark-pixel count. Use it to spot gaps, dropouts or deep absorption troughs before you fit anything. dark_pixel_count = 3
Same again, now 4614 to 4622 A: 4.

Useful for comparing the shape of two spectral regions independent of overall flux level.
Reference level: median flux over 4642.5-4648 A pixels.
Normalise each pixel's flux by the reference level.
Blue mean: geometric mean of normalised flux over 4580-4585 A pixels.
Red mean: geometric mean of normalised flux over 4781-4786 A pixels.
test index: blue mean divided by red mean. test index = 0.97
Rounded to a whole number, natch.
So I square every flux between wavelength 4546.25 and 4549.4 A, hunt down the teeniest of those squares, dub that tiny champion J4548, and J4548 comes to 54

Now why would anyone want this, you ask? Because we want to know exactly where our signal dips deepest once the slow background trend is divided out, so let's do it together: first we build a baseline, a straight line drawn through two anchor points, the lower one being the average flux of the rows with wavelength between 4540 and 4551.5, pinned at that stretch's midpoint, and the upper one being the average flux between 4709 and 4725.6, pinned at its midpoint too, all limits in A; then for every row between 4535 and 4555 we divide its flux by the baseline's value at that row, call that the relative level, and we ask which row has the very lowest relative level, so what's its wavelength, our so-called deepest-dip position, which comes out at 4554.11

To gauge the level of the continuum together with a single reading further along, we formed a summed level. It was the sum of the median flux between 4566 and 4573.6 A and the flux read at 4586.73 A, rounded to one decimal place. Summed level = 16.7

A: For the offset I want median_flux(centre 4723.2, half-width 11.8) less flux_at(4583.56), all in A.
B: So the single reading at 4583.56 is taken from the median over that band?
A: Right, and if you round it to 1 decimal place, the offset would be 0.4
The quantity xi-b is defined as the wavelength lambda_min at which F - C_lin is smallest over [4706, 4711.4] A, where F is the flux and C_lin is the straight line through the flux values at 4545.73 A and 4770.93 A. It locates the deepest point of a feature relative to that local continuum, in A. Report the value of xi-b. 4707.64 A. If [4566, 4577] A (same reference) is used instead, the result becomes 4574.08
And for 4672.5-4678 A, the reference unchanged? 4674.16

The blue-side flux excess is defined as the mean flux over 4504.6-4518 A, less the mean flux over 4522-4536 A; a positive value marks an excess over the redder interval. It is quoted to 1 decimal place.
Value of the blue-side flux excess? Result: 1.1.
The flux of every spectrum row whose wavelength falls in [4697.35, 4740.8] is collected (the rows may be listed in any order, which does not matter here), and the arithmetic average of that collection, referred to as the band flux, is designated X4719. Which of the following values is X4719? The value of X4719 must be 8.19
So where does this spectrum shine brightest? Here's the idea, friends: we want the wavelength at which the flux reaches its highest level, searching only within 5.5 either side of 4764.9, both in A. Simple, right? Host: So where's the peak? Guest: 4761.06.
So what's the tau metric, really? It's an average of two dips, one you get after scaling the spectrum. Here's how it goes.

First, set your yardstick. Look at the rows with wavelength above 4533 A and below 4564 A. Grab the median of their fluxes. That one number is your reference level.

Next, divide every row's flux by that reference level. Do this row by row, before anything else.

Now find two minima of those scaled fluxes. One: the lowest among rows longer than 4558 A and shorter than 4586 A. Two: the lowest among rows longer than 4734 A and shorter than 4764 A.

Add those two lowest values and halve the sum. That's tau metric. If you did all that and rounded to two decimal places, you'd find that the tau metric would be 0.96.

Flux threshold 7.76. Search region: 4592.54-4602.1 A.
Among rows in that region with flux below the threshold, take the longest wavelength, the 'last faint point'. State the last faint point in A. 4597.30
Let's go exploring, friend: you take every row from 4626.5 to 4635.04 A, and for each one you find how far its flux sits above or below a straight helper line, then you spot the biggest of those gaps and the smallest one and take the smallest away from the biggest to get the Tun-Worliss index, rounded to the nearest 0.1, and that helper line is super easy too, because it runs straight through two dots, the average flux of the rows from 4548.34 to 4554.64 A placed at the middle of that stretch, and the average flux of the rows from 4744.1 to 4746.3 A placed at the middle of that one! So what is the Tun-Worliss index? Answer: 1.1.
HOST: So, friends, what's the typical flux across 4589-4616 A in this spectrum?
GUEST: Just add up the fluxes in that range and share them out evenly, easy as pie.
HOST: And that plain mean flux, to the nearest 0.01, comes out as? 8.05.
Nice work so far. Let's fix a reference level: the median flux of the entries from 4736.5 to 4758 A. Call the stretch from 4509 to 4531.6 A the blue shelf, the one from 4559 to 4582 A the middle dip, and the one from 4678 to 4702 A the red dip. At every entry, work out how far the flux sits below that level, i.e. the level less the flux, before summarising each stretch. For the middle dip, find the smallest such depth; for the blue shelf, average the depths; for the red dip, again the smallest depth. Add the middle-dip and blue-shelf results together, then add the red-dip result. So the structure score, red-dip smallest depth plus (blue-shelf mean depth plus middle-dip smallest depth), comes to -2.44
